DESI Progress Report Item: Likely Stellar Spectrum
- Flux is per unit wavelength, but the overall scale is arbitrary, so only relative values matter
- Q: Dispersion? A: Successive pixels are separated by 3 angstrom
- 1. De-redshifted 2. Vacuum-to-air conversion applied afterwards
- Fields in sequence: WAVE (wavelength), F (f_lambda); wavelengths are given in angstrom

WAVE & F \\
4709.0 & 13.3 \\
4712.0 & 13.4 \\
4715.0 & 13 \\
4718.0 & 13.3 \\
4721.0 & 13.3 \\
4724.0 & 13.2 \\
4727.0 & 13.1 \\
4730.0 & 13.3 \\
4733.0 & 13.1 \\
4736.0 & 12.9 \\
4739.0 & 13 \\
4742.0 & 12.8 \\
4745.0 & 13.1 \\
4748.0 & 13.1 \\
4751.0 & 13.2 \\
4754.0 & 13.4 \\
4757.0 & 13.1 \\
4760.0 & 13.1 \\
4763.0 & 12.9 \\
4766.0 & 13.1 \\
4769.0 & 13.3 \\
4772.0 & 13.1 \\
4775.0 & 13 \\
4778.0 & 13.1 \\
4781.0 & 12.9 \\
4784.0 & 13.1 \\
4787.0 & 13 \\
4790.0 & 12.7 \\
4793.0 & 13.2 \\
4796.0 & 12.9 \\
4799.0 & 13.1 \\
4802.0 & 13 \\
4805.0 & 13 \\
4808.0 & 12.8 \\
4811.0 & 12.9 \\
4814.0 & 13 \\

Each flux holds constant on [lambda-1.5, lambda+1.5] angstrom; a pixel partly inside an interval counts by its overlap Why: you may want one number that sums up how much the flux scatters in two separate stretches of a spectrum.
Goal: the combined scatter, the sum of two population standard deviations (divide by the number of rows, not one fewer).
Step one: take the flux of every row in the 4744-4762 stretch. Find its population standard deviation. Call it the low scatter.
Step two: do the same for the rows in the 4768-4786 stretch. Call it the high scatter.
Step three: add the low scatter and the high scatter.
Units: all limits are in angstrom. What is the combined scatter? 0.232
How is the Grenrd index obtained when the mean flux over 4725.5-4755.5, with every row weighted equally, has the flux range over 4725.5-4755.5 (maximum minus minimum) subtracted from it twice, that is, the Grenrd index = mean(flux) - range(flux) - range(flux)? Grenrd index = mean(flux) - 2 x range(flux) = 11.9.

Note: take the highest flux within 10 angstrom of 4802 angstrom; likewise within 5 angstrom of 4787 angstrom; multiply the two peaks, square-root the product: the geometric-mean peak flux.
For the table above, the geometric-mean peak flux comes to 13.1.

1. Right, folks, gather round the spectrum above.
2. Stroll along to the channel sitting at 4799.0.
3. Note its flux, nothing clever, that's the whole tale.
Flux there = 13.1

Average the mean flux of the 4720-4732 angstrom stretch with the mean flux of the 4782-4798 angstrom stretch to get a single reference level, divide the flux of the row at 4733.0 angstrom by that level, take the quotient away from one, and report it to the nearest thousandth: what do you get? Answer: 0.000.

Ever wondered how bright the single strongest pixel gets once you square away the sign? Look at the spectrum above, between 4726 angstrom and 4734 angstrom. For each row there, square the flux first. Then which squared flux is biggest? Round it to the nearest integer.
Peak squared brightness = 177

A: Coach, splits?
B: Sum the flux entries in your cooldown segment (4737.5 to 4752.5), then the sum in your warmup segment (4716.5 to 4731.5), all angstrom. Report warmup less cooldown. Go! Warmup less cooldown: 1.0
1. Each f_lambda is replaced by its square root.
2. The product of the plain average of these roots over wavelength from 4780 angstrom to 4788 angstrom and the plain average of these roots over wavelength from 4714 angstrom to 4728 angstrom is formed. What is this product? 13.1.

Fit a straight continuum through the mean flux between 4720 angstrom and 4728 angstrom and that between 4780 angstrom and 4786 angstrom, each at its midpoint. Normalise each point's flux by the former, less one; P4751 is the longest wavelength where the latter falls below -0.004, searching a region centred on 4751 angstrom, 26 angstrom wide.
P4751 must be 4763.0 angstrom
